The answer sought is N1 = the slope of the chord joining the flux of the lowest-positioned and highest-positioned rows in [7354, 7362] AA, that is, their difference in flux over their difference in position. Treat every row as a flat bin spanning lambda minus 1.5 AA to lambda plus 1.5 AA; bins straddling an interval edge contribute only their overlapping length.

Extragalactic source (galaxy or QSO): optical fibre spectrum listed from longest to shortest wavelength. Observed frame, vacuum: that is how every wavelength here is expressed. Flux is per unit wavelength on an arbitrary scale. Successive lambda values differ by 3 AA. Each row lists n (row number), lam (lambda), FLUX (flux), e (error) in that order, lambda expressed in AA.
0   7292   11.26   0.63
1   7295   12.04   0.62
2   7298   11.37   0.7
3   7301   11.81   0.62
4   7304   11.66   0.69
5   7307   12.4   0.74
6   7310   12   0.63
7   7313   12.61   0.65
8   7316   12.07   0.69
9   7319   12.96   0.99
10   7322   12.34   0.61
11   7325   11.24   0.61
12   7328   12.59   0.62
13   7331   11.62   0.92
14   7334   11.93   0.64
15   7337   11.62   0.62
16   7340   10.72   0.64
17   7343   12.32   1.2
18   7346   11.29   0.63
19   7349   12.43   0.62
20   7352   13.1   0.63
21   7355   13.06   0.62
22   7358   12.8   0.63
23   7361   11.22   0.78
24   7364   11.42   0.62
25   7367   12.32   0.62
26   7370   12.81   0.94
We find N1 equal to -0.31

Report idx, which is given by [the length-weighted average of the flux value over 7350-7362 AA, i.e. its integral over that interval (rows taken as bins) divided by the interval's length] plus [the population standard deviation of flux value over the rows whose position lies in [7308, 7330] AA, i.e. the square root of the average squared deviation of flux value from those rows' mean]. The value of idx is 13.1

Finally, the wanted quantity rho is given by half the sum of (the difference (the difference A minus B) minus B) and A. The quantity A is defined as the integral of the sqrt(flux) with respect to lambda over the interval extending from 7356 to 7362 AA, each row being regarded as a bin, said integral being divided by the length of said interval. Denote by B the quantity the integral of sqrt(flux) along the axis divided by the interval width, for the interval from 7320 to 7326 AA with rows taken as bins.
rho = 0.03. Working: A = 3.49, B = 3.45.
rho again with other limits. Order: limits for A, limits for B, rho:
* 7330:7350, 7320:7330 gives -0.06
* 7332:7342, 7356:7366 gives -0.06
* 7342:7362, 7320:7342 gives 0.08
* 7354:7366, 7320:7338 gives 0.02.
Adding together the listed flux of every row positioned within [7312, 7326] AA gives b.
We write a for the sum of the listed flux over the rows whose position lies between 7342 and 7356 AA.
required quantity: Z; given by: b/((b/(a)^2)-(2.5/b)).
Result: -2448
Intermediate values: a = 62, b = 61.2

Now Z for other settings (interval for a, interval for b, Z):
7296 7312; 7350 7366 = -2675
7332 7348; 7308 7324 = -2839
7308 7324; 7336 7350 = -2113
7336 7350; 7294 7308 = -2392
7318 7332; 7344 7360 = -2737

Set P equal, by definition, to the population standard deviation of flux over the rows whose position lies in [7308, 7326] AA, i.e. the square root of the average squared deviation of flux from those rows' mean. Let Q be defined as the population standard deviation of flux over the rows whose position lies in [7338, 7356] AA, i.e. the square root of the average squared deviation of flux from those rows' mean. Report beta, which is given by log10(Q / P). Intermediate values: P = 0.54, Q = 0.88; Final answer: 0.2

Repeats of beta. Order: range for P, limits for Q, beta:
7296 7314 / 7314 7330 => 0.1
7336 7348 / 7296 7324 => -0.1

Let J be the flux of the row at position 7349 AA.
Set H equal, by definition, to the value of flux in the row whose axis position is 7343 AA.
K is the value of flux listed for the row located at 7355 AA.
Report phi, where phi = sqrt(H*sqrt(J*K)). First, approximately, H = 12.32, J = 12.43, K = 13.06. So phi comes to 12.5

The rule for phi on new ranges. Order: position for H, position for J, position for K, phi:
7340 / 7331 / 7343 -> 11.3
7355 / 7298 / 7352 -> 12.6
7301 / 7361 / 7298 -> 11.5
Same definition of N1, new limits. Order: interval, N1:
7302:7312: 0.06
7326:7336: -0.11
